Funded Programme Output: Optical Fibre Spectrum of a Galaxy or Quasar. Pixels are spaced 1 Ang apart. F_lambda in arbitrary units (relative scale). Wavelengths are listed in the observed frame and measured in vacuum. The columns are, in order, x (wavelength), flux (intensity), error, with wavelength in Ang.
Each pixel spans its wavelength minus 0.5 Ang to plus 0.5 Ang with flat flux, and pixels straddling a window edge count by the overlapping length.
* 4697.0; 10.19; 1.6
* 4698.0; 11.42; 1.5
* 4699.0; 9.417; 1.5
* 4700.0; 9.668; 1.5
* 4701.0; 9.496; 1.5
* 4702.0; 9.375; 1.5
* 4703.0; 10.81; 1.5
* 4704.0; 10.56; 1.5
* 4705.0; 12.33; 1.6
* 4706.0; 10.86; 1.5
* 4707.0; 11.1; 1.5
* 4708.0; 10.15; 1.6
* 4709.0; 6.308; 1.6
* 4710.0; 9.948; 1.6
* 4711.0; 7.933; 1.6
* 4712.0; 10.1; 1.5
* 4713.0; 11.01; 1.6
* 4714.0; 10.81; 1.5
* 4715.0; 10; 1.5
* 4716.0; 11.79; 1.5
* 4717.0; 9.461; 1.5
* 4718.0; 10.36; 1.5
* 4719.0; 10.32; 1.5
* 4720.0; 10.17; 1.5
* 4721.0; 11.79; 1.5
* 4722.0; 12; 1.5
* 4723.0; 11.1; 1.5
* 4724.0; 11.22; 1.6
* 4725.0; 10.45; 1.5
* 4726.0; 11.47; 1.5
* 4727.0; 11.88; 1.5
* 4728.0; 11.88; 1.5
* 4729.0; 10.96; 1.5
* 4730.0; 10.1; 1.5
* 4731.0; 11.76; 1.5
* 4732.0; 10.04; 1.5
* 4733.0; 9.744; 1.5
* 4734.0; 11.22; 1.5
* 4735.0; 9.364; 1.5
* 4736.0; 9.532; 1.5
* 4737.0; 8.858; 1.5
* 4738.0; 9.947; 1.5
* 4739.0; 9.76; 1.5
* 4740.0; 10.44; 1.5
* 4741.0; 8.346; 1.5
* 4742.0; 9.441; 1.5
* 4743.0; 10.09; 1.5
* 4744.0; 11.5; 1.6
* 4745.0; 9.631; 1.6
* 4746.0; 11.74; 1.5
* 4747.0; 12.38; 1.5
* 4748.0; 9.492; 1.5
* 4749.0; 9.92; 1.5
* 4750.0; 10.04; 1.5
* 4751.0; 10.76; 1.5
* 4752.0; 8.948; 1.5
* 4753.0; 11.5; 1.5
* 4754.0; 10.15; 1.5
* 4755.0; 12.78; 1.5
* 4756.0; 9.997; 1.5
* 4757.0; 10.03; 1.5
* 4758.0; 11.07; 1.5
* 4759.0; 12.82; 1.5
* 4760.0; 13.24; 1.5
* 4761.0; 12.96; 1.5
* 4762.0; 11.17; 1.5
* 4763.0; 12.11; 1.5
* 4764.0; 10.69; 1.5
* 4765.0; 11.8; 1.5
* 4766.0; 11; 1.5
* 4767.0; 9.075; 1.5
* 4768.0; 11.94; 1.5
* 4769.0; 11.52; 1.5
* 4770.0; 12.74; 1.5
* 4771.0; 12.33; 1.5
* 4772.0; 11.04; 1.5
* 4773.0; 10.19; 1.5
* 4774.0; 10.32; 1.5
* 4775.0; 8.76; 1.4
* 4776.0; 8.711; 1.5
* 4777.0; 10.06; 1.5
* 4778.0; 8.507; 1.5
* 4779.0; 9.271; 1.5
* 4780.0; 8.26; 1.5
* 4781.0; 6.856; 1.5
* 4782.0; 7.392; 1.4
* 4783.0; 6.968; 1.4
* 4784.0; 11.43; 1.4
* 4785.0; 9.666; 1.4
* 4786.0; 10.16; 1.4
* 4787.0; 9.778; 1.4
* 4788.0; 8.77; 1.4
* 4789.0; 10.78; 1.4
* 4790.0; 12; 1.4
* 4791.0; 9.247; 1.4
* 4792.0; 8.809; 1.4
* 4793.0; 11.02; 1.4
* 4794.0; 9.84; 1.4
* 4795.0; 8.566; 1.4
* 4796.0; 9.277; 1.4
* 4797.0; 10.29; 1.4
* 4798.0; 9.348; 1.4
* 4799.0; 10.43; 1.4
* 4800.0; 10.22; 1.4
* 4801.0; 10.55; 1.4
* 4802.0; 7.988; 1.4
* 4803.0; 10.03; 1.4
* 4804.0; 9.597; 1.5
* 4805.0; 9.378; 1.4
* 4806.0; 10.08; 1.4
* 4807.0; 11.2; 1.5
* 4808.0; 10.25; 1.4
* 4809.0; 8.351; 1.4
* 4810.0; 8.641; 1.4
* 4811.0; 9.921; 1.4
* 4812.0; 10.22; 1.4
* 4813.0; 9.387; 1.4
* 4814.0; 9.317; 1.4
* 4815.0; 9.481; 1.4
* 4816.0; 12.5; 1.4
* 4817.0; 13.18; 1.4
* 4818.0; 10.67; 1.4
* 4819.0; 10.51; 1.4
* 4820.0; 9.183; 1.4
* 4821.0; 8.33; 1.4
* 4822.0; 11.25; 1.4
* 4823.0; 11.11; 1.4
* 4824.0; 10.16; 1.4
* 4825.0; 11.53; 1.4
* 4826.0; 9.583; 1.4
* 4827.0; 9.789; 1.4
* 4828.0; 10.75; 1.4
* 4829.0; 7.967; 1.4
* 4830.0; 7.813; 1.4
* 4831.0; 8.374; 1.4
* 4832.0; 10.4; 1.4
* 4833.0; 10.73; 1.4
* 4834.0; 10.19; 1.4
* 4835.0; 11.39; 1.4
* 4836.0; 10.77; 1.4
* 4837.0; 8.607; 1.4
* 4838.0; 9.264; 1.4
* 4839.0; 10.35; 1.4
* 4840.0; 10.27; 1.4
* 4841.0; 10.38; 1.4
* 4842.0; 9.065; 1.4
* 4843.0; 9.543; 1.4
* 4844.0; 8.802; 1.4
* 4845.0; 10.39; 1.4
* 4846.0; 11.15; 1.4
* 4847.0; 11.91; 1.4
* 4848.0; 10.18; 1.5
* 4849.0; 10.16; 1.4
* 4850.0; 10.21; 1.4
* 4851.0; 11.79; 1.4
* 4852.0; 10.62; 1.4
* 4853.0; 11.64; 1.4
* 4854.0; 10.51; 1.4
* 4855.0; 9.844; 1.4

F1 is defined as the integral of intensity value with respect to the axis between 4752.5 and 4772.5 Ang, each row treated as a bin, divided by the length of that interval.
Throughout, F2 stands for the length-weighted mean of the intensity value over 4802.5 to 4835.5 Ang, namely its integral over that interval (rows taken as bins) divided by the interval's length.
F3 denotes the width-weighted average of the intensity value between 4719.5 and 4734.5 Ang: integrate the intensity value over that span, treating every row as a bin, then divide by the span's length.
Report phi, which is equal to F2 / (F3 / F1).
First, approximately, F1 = 11.5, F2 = 10.0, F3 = 11.1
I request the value 10.4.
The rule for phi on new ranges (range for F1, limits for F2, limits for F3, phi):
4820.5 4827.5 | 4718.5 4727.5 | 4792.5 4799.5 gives 11.6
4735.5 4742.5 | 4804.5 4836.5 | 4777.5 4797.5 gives 10.2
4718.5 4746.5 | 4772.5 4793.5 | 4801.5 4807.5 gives 10.2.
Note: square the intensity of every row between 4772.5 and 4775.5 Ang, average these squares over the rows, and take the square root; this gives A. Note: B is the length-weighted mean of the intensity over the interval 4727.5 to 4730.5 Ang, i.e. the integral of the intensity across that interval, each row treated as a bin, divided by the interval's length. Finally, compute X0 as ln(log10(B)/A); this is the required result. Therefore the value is -2.241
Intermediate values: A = 9.8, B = 10.98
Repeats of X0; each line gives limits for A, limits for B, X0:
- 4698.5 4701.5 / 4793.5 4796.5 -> -2.290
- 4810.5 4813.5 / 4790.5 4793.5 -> -2.301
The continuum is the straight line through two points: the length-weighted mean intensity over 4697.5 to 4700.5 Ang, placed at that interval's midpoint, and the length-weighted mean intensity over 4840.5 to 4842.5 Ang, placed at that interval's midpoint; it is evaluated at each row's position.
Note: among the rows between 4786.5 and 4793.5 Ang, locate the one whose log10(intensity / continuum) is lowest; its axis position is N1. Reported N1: 4788.0 Ang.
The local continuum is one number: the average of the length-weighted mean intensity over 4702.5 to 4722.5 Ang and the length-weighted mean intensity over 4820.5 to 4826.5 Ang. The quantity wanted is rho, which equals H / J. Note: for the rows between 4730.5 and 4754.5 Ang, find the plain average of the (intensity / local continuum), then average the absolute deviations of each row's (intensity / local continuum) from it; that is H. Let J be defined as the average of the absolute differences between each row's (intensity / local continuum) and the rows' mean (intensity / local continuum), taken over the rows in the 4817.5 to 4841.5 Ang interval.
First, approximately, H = 0.079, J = 0.087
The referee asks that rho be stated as 0.9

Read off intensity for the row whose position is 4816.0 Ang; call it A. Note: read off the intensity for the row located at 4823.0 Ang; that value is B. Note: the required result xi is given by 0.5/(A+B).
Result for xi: 0.0212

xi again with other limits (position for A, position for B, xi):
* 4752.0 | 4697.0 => 0.0261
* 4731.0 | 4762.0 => 0.0218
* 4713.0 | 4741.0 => 0.0258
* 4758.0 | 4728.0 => 0.0218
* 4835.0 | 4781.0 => 0.0274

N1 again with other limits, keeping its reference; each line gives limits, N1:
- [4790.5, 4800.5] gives 4795.0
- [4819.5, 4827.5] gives 4821.0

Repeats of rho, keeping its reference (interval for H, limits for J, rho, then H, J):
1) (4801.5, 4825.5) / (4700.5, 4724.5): 1.1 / 0.093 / 0.088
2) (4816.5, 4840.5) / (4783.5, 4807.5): 1.3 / 0.096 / 0.072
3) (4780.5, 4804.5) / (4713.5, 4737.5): 1.3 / 0.098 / 0.078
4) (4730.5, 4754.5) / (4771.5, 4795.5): 0.7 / 0.079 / 0.105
